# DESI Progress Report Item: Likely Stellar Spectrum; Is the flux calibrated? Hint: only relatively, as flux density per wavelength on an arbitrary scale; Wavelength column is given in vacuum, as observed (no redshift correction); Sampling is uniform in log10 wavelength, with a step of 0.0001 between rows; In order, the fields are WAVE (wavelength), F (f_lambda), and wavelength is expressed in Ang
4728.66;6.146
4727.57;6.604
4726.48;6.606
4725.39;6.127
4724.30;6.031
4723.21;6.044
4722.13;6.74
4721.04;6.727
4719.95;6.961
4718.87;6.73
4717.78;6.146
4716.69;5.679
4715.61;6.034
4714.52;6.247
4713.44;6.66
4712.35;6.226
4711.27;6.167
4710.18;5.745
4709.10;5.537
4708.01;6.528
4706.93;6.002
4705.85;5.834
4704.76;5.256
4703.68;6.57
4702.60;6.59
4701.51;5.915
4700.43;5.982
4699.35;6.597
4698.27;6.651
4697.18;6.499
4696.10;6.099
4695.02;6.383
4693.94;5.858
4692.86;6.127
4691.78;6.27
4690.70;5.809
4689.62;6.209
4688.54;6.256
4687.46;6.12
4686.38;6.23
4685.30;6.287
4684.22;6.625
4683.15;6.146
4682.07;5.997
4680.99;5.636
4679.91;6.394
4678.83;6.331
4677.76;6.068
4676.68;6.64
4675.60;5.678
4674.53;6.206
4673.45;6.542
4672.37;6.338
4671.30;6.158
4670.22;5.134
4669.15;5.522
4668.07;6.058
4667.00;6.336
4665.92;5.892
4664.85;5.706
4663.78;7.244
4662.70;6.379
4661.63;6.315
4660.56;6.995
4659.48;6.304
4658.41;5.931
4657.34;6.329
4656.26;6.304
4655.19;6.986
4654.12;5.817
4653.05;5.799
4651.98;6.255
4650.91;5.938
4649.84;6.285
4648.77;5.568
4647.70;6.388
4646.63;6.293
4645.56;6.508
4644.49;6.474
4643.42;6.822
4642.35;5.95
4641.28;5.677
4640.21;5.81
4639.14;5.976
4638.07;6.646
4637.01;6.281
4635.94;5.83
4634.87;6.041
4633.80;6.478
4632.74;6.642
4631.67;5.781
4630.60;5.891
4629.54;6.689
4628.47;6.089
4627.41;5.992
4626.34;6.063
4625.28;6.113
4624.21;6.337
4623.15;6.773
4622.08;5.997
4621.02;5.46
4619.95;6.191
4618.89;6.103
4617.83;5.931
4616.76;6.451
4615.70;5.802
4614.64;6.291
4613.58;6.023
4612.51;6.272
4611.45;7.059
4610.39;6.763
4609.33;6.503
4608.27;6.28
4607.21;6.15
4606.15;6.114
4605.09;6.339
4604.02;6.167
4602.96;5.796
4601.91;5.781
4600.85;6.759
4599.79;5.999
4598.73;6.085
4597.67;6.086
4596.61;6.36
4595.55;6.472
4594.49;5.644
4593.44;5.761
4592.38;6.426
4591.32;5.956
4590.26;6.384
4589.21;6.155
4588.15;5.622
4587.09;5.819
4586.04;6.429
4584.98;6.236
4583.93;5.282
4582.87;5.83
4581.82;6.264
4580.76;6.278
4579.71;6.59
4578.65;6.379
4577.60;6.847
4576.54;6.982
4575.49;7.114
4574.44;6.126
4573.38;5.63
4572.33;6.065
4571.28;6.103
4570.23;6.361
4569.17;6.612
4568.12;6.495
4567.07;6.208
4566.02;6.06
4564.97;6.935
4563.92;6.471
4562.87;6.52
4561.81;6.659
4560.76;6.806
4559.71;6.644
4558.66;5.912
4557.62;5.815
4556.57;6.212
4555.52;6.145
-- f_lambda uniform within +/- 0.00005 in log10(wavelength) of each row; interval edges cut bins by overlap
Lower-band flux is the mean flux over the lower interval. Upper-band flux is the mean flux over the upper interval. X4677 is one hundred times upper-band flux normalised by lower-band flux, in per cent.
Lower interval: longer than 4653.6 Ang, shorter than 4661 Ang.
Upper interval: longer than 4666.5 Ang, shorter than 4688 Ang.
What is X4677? 96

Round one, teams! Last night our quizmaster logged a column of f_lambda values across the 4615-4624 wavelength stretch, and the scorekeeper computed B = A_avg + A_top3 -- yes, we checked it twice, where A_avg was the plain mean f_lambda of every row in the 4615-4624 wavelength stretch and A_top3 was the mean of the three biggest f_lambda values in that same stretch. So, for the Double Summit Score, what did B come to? 12.6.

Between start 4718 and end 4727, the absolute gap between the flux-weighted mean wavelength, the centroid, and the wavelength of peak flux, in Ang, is 2.6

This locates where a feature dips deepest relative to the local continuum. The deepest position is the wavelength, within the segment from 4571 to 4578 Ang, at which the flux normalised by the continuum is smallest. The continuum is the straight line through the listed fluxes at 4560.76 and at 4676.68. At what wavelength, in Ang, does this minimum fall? 4573.38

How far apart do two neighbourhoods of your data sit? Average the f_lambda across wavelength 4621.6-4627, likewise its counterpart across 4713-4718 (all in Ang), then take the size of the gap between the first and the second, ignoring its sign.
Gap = 0.10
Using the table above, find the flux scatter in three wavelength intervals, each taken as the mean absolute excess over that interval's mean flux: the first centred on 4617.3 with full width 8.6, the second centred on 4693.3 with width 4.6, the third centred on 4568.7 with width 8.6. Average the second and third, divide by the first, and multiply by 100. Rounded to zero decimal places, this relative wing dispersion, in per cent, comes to 91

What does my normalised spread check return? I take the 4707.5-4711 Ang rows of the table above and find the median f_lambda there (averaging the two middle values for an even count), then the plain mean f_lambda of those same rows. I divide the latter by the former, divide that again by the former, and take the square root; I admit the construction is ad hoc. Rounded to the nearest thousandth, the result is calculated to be 0.424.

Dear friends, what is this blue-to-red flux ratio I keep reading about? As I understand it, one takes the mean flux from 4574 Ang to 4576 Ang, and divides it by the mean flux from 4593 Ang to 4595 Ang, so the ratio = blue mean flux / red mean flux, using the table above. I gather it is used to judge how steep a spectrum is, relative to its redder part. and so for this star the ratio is 1.16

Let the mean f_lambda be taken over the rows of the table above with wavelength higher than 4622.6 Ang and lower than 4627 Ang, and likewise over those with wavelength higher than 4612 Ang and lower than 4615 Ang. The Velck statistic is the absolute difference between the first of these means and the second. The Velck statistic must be 0.13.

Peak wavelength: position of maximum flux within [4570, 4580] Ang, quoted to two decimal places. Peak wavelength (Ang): 4575.49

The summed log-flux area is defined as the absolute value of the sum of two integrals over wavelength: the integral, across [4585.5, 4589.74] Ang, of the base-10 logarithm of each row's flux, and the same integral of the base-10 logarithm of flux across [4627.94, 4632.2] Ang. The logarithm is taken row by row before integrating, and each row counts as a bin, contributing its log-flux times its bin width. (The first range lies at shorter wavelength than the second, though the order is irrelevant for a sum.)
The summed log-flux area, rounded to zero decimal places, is 7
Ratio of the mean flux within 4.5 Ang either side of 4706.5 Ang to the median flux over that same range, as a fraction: 1.015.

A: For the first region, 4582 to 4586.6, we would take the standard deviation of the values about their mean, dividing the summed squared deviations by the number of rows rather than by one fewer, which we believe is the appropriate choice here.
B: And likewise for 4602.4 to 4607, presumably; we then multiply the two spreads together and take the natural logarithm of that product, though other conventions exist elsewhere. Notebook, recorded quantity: -2.5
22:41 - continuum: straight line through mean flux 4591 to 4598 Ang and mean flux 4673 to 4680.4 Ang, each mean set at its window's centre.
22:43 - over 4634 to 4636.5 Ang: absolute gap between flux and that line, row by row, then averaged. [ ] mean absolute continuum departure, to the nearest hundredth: 0.25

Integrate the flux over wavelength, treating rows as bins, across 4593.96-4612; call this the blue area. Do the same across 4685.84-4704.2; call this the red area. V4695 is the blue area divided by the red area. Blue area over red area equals 0.98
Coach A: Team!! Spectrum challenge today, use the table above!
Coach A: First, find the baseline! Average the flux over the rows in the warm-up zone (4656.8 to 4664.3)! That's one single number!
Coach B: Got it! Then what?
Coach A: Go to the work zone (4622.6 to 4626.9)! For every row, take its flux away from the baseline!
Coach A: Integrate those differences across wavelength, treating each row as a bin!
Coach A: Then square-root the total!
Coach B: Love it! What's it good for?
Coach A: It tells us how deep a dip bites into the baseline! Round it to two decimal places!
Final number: 0.87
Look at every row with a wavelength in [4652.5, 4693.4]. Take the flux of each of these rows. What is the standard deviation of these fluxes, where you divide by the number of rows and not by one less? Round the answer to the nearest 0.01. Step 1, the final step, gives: 0.40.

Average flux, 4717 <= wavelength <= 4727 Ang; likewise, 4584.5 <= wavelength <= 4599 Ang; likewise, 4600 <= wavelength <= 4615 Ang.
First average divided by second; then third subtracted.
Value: -5.25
